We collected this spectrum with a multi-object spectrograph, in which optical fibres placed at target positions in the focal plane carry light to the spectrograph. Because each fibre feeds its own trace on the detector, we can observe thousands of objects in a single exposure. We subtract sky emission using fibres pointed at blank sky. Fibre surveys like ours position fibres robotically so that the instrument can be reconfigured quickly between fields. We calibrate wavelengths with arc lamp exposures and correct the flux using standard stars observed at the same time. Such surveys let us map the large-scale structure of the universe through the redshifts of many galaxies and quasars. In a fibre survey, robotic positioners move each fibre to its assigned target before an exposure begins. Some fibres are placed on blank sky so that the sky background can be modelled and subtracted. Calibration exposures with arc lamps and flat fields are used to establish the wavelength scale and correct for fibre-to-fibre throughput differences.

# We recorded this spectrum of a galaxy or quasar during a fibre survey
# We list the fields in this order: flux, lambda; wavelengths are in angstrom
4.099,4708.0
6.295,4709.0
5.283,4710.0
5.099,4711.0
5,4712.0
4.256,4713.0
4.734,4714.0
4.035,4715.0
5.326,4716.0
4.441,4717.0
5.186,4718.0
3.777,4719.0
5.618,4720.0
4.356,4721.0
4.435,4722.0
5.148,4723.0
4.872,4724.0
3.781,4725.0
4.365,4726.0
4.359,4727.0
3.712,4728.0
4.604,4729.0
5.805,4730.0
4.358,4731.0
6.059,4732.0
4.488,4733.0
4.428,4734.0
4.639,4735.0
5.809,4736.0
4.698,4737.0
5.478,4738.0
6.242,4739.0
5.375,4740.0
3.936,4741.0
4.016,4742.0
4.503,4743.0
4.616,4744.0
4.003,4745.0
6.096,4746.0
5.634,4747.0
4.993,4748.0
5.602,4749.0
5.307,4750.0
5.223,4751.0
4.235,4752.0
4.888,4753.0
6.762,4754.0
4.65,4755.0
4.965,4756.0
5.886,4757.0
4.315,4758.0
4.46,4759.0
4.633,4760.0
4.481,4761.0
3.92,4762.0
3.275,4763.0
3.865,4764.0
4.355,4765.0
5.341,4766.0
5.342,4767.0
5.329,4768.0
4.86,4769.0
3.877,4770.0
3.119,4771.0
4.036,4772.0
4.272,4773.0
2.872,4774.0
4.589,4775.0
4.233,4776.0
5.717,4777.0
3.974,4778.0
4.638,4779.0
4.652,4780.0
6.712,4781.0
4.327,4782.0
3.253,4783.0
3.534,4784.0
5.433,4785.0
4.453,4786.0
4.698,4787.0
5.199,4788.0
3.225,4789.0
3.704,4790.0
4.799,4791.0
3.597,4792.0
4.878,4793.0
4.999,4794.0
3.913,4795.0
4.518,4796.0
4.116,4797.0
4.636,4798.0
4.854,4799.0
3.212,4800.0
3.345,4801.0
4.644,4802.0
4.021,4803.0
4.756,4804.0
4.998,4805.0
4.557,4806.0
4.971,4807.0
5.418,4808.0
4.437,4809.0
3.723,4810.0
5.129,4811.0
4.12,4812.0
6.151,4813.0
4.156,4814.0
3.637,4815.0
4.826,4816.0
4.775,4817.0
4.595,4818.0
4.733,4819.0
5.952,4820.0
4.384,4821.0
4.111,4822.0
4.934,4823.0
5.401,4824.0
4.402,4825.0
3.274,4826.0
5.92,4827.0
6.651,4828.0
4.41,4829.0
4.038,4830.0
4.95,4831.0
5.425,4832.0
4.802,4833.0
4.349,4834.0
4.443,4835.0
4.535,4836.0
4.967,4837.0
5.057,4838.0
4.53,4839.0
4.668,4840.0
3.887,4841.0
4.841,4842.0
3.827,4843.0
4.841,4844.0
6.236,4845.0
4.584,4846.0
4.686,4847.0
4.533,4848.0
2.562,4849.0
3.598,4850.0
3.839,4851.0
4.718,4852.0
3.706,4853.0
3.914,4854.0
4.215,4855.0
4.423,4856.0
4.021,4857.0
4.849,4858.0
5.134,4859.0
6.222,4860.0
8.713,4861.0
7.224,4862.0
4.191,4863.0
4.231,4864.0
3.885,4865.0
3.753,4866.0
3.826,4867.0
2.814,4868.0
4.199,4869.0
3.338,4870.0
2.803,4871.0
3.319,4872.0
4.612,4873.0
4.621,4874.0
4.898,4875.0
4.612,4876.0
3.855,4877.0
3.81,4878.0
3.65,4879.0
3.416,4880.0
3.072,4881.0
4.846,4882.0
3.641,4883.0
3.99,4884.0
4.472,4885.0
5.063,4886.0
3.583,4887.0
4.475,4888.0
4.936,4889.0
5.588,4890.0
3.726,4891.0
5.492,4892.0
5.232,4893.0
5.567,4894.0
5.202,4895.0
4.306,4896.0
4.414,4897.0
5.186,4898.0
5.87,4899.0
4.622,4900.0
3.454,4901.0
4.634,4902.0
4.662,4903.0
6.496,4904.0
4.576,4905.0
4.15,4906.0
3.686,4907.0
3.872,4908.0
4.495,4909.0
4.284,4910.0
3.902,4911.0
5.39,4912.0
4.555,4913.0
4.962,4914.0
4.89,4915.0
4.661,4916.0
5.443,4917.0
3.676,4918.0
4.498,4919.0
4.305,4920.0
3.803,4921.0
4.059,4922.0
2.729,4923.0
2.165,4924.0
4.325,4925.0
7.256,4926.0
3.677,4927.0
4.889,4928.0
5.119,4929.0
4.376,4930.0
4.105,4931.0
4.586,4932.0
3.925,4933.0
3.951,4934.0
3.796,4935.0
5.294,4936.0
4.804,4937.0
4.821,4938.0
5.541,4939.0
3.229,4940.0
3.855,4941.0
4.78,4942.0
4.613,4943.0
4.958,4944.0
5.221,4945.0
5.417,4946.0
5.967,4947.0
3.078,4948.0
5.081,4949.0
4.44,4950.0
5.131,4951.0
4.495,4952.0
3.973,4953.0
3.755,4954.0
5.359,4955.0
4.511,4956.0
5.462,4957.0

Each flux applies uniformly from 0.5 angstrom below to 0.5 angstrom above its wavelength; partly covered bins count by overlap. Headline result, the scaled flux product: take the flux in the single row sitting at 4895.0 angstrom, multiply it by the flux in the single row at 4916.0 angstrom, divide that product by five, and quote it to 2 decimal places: 4.85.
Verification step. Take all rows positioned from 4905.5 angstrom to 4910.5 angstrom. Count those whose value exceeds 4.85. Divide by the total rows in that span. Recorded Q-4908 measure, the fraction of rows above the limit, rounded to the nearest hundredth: 0.00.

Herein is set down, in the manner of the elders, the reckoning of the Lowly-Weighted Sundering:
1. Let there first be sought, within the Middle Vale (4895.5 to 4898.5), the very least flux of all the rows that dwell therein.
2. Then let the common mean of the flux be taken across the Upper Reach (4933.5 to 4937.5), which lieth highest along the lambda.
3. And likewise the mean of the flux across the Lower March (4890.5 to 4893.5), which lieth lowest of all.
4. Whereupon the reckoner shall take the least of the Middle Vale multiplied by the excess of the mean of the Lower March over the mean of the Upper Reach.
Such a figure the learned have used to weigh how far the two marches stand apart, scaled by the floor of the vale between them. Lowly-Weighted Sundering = 1.5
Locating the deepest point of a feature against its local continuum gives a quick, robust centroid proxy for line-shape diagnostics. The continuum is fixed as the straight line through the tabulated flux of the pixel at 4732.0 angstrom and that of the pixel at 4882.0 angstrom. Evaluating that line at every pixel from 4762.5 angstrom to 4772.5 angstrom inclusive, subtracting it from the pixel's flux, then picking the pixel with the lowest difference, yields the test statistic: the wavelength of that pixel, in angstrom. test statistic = 4771.0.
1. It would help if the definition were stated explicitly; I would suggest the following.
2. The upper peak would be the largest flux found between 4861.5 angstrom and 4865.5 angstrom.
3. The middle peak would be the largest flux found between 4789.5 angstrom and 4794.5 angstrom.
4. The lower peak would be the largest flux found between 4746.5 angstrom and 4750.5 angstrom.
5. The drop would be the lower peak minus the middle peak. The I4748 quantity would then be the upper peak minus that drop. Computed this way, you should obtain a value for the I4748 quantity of 6.6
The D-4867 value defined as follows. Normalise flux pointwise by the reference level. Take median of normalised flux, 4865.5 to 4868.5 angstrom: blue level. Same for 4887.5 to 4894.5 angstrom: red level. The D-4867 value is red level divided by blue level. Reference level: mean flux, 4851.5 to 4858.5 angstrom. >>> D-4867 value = 1.39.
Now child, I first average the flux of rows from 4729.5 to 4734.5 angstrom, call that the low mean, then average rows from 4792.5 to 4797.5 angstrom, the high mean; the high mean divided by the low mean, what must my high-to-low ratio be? 0.89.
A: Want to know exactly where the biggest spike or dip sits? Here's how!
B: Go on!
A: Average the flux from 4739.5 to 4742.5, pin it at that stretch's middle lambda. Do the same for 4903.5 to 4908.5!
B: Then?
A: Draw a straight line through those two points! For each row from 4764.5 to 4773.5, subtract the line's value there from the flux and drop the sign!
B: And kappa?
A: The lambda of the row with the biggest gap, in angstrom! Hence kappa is 4771.0 angstrom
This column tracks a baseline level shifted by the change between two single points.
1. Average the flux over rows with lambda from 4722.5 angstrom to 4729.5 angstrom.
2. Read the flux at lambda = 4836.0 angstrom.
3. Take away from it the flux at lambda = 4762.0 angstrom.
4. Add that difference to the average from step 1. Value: 5.0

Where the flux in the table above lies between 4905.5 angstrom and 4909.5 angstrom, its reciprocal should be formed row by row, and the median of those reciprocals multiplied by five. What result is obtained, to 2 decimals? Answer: 1.25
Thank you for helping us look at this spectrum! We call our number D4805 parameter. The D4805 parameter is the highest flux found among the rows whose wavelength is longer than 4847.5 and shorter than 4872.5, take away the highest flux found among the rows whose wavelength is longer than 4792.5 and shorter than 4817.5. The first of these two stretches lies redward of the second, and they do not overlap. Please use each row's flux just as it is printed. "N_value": 2.6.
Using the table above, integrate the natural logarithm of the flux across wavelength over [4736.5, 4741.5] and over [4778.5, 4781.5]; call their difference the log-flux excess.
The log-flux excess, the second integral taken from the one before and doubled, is 6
